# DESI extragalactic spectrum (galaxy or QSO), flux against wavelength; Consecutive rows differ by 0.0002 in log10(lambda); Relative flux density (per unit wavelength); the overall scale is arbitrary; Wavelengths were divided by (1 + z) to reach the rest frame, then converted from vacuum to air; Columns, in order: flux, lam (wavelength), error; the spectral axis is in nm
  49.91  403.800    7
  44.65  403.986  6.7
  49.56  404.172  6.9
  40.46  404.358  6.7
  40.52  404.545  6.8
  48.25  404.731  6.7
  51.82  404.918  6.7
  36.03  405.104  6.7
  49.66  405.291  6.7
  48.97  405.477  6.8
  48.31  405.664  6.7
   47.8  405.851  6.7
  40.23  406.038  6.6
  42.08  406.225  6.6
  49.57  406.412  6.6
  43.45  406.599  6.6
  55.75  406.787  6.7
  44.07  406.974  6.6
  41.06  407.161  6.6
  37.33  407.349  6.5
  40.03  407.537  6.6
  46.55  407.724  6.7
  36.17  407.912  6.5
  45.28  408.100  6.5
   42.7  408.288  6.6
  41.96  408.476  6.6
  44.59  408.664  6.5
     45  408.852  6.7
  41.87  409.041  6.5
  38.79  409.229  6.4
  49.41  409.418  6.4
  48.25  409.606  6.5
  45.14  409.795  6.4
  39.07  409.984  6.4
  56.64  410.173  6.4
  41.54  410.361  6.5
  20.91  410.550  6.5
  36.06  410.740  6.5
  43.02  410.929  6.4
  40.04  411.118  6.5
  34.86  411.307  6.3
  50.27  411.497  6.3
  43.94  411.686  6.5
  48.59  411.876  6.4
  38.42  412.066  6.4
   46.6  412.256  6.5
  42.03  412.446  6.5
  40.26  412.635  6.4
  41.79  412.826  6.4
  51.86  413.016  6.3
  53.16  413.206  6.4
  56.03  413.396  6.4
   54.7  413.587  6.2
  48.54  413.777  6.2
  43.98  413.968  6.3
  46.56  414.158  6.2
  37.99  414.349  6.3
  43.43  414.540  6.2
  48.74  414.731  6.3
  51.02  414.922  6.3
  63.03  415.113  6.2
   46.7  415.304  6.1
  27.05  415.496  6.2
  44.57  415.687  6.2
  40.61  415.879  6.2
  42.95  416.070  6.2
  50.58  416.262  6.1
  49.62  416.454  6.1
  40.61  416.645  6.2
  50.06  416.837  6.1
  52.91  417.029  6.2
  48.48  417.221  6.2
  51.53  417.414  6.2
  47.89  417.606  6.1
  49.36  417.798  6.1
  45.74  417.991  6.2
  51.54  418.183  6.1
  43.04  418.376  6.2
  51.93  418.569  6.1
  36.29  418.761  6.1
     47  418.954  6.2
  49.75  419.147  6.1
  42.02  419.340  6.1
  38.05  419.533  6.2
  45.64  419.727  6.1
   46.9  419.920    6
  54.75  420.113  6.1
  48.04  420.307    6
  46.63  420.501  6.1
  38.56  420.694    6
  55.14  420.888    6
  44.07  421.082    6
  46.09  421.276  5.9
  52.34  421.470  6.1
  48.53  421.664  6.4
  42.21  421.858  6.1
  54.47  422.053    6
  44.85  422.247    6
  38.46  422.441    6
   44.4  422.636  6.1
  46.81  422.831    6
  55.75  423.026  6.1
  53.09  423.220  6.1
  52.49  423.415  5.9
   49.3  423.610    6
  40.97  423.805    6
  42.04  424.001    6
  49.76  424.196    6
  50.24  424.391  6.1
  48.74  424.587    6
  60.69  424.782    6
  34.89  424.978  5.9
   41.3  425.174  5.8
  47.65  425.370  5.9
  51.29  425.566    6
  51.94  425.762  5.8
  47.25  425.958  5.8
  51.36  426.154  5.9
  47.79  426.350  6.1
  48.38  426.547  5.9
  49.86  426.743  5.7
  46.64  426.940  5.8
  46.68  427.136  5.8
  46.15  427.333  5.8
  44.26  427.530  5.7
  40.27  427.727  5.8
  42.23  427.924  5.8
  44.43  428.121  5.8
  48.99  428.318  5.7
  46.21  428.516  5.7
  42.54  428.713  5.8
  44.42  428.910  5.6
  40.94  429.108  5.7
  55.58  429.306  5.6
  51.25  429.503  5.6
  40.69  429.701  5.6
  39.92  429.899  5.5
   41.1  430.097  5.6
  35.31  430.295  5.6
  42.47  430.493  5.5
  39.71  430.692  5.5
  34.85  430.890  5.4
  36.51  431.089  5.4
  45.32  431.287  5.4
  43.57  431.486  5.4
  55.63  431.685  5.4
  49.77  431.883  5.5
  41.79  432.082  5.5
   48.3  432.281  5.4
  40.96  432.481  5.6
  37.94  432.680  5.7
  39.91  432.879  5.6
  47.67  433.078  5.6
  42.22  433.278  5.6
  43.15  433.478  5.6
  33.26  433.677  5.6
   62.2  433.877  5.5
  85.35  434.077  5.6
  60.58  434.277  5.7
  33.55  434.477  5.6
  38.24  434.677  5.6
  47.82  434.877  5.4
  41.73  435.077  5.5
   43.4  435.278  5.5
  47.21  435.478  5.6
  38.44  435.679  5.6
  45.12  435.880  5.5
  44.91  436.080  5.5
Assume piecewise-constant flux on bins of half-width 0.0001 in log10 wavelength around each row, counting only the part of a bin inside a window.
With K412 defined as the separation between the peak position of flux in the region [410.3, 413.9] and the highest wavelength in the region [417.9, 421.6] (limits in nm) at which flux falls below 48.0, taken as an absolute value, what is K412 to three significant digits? 7.88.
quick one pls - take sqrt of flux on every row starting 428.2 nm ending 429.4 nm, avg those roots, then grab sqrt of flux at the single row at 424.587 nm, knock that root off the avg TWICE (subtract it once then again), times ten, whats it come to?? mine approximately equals -72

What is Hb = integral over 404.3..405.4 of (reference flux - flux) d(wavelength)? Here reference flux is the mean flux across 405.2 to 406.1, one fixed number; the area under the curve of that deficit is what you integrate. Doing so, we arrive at 2.8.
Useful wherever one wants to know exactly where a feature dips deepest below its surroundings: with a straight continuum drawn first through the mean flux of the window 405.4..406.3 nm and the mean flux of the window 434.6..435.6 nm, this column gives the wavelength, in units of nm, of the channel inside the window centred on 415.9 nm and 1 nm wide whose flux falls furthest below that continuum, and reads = 415.496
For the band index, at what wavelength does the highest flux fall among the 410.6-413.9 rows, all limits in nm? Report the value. 413.396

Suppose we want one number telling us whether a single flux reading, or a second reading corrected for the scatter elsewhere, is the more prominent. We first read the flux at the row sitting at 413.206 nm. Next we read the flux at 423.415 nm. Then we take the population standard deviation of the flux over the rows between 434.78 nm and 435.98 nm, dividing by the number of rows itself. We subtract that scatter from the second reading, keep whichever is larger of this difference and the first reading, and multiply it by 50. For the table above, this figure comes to 2658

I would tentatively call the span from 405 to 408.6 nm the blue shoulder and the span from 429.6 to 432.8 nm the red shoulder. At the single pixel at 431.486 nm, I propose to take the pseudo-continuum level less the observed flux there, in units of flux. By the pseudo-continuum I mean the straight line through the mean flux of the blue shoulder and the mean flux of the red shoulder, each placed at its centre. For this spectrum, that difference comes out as -1.5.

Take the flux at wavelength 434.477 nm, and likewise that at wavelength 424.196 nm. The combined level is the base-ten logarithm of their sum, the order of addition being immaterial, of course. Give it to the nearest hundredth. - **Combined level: 1.92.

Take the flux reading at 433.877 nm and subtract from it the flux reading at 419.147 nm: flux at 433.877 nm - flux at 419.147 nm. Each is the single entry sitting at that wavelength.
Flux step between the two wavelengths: 12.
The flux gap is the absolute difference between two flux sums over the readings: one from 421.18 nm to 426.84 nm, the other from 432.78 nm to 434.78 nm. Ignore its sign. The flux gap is 907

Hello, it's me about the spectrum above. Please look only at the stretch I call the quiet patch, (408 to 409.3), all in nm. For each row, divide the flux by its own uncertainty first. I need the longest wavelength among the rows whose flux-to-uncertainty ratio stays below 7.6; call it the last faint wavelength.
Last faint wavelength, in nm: 409.229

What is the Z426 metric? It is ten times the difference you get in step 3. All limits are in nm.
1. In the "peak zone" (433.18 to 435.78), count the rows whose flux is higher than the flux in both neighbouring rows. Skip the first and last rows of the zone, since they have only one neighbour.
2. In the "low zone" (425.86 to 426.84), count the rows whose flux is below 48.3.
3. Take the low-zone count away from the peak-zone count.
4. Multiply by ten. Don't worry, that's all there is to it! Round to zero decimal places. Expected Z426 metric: 20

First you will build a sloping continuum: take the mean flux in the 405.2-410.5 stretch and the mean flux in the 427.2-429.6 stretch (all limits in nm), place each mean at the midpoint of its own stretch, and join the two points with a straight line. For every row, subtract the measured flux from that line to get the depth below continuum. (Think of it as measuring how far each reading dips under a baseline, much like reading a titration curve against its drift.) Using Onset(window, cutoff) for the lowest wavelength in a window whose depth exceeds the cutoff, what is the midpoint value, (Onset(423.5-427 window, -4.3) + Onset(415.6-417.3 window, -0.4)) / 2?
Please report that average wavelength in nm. 419.65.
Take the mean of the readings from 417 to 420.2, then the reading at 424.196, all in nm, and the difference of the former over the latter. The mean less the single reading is -3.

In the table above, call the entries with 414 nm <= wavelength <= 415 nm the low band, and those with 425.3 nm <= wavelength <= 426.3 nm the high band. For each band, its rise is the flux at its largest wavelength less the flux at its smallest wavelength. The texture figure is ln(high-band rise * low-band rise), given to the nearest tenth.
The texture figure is 2.8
